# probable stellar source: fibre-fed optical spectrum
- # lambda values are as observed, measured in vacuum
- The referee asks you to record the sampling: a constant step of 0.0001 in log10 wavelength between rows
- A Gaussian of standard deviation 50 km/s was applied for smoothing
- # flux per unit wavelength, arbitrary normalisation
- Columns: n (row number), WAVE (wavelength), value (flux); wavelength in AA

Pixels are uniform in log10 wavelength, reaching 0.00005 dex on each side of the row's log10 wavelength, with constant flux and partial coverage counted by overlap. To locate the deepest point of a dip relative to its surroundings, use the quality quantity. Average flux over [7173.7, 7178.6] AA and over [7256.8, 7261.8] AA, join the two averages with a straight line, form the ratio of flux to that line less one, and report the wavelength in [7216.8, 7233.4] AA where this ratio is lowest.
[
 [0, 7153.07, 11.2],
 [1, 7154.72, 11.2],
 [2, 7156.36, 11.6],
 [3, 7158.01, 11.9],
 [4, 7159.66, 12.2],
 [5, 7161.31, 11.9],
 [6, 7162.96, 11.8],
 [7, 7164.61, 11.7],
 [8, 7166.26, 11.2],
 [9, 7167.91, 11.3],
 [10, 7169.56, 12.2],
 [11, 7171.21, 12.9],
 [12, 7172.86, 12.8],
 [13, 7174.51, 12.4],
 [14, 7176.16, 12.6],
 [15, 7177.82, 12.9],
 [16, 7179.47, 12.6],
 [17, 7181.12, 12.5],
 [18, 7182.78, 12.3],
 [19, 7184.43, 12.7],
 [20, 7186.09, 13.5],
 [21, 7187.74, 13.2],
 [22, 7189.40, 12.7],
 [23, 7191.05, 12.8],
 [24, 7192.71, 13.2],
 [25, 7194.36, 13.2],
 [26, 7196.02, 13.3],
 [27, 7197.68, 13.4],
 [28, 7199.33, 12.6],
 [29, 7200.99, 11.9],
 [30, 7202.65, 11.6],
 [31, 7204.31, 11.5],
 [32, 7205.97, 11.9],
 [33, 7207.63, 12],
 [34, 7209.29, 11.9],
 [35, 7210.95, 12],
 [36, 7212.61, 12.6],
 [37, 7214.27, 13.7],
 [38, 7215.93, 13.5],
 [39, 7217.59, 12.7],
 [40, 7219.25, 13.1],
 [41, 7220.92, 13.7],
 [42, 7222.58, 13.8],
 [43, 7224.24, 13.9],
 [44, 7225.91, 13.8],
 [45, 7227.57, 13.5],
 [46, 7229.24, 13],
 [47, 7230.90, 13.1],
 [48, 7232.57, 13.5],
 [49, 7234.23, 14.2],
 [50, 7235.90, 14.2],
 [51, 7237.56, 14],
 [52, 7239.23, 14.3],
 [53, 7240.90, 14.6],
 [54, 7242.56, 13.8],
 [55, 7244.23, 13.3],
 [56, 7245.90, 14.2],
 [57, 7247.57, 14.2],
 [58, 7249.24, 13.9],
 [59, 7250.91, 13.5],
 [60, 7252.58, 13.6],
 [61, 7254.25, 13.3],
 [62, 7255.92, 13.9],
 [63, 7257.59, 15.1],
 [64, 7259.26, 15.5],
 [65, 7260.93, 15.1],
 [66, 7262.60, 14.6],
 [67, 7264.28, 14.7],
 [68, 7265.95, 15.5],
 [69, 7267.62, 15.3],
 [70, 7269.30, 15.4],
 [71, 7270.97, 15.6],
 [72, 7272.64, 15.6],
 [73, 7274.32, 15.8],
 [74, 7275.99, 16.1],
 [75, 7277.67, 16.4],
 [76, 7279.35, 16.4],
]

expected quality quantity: 7229.24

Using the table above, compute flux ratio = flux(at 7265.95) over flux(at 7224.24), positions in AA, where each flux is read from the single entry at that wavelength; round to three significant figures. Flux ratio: 1.12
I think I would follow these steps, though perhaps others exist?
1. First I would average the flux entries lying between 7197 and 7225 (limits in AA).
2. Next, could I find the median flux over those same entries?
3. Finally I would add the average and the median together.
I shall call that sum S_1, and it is 25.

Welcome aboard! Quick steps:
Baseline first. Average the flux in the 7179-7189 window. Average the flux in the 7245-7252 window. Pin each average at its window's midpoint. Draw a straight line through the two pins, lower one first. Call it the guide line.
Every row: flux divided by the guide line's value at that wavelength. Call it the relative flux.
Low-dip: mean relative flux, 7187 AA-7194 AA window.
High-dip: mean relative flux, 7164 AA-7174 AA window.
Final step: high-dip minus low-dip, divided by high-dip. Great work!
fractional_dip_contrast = -0.05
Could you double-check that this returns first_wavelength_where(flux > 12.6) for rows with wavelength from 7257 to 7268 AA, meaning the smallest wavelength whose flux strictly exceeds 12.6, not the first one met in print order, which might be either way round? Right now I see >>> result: 7257.59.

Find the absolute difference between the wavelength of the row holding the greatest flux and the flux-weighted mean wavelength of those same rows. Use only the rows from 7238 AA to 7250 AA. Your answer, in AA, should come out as 3.3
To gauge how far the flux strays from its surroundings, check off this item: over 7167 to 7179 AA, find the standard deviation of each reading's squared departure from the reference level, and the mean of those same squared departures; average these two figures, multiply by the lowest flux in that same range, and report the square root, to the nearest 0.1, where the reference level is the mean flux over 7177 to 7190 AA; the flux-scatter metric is 2.6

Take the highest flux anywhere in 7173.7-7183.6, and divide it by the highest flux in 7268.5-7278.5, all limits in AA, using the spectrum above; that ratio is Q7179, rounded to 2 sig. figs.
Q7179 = 0.79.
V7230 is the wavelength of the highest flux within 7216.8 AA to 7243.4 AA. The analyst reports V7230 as 7240.90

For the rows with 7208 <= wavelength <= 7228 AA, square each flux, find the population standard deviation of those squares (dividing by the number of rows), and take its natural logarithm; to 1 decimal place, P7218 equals 2.9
